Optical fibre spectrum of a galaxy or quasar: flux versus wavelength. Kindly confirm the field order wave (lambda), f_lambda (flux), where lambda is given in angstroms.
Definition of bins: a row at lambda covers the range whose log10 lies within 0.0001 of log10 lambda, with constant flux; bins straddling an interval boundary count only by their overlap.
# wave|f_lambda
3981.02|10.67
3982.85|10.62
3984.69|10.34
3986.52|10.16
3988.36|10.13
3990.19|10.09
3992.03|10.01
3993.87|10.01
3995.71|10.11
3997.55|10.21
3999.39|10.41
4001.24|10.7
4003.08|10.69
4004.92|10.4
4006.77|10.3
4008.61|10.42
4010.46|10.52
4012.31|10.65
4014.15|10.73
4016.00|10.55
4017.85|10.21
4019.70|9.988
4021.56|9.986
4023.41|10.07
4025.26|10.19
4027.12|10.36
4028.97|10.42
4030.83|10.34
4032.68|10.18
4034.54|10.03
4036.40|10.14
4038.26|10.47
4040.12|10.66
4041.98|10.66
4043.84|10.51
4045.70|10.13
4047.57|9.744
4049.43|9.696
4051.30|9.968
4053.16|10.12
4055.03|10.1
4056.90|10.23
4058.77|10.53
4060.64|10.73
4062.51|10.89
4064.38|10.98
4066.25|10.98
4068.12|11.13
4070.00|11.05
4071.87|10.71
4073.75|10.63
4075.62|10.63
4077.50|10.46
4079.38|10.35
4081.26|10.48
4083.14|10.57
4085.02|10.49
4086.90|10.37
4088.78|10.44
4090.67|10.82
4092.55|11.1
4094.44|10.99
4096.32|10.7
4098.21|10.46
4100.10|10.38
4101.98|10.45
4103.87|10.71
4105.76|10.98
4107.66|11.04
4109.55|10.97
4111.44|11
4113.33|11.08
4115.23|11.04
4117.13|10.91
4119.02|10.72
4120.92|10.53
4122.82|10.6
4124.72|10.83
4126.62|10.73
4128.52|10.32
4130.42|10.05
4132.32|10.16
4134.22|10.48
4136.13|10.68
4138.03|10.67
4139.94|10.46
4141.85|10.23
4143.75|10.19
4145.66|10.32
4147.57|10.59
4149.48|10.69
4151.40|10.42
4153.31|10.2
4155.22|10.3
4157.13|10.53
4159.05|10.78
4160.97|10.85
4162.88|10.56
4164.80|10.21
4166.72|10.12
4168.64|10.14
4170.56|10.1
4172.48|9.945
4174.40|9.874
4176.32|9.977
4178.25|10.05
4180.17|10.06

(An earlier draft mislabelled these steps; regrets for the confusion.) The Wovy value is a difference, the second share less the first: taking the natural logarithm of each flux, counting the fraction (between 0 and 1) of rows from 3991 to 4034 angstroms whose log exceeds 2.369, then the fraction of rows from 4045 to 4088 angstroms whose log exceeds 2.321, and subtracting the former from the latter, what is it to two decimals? 0.61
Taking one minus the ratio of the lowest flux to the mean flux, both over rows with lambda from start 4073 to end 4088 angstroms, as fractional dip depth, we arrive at 0.014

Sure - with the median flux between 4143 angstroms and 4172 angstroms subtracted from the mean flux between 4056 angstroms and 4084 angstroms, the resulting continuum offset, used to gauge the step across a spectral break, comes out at 0.37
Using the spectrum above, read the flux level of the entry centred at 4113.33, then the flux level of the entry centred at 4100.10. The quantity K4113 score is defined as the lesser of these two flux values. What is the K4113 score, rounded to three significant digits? 10.4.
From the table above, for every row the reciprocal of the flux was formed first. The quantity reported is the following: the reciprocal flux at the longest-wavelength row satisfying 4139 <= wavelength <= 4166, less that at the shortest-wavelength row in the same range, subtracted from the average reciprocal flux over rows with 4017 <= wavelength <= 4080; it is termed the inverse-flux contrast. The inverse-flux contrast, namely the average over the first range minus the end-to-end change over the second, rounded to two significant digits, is 0.094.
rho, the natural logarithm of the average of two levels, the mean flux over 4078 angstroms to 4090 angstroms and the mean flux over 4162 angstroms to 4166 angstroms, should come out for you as 2.34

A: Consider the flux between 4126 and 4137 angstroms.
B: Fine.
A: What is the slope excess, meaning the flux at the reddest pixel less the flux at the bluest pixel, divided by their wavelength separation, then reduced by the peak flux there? -10.7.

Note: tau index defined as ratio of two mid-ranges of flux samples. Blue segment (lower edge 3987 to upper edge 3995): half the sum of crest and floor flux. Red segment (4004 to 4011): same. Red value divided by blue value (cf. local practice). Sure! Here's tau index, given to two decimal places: 1.03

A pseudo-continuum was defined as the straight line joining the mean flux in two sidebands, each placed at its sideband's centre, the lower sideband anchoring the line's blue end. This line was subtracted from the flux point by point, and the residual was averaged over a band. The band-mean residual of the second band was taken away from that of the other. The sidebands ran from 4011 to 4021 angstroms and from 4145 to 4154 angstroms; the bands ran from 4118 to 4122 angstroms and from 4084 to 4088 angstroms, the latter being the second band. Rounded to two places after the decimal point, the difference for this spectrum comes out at 0.19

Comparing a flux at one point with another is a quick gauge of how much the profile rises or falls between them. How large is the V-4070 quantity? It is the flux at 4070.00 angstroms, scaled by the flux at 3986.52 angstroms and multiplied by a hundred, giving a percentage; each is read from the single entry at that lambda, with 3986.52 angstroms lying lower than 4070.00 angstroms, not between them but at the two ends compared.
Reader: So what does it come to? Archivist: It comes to 109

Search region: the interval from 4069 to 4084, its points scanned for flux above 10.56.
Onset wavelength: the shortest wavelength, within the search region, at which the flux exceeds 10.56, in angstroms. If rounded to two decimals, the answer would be 4070.00 angstroms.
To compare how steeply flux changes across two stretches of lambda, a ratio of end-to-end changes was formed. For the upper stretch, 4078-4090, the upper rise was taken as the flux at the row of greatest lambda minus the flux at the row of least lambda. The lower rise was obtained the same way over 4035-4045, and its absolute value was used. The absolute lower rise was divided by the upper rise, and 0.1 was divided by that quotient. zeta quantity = 0.0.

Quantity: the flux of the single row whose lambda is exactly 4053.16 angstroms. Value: 10.12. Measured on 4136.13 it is 10.68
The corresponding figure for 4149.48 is 10.69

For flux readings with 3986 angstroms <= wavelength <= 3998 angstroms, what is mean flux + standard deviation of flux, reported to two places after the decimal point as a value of 10.17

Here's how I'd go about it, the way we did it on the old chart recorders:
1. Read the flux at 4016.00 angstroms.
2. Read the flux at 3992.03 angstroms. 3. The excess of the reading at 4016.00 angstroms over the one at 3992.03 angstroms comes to 0.5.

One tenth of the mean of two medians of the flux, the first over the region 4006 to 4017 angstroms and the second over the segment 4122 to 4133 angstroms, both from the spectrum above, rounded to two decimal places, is 1.05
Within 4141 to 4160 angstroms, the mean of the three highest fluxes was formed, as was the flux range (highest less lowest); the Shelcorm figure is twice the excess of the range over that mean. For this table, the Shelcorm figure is -20.2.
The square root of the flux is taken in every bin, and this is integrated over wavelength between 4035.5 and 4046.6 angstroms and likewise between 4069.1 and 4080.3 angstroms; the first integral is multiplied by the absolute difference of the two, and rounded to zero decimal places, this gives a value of 24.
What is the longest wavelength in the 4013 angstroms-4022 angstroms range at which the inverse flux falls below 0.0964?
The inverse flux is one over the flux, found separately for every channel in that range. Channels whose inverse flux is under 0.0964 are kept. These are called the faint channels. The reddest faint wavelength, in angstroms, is 4016.00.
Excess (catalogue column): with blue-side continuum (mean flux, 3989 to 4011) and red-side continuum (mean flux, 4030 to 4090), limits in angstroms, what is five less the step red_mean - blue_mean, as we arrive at 4.87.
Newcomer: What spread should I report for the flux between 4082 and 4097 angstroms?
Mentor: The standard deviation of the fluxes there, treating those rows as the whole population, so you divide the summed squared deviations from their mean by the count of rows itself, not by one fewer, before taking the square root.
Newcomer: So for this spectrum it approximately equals 0.249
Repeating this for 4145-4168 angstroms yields 0.229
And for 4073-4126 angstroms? 0.244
